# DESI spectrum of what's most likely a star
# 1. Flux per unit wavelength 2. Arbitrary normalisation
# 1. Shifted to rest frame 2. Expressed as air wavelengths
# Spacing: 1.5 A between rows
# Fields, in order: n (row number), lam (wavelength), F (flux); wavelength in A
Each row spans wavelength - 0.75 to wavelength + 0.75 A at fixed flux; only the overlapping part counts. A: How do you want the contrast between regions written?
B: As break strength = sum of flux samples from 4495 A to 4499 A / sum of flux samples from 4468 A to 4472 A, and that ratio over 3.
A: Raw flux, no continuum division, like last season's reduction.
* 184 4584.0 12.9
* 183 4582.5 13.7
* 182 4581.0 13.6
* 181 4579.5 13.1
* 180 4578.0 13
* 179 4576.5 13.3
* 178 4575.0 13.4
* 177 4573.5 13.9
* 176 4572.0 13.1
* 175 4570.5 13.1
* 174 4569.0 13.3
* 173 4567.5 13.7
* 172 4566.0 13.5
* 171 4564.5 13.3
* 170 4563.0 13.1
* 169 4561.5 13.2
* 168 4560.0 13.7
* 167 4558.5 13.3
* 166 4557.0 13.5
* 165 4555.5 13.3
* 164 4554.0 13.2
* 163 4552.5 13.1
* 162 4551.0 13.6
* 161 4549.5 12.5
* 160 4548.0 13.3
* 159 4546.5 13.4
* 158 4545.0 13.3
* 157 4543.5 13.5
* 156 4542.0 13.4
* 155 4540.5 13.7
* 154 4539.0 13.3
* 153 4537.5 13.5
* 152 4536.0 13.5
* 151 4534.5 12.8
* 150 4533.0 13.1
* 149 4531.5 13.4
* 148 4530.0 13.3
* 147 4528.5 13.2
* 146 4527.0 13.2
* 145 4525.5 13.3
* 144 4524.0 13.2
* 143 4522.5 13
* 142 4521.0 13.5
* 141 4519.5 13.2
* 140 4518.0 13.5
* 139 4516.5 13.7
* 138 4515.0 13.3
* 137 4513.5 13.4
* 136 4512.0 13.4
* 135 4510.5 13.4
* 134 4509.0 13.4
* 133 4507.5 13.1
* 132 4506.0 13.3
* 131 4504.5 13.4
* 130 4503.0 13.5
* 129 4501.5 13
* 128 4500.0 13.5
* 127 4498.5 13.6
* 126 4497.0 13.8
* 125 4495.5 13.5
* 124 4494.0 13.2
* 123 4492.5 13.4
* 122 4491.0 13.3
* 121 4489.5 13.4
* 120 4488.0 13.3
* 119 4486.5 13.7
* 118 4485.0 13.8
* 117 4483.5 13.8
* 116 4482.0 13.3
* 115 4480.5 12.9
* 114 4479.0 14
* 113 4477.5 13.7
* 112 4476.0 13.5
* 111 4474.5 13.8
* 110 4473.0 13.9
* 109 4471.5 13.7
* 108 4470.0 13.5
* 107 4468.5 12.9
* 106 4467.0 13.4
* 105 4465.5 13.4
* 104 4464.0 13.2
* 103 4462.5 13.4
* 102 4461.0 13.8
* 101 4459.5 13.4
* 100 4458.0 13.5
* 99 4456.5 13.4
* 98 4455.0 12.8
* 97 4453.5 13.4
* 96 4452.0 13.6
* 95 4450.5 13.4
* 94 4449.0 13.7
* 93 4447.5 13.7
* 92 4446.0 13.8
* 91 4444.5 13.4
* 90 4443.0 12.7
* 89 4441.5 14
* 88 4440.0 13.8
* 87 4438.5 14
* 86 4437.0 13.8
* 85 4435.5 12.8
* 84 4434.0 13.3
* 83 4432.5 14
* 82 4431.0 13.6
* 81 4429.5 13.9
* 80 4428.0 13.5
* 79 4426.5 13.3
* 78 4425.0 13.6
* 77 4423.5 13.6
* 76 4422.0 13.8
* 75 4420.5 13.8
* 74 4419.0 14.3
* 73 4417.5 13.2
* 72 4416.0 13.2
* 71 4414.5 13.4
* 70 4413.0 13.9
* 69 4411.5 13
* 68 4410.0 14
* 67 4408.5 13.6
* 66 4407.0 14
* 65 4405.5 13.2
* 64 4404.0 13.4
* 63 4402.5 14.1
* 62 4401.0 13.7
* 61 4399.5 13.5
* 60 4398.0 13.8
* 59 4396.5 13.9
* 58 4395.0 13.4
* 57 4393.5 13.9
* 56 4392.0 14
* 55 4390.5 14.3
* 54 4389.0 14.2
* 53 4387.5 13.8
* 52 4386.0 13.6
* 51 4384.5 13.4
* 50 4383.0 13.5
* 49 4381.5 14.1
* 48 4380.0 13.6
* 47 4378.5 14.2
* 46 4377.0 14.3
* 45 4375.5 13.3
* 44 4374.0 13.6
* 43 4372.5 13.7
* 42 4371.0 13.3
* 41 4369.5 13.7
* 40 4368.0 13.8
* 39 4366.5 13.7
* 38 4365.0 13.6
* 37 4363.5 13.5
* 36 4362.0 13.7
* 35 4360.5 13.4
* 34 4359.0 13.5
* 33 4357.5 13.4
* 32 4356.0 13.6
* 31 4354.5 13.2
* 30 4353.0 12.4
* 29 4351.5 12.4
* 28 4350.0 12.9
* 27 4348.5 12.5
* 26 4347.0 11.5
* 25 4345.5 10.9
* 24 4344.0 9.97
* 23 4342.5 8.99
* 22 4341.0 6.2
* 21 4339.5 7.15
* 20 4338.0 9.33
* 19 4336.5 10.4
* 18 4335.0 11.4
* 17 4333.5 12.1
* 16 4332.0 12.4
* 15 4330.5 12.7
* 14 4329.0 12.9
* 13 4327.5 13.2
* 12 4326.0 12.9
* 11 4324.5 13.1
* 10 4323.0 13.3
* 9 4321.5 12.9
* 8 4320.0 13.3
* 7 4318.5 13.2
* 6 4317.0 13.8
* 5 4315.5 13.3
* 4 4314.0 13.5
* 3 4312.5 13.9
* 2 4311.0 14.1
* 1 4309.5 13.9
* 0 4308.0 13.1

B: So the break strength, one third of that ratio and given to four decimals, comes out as 0.3400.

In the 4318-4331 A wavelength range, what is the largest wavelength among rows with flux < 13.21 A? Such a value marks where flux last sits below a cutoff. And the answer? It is 4330.5 A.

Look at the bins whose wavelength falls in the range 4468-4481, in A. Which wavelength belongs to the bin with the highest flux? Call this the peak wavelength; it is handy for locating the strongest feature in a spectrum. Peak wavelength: 4479.0 A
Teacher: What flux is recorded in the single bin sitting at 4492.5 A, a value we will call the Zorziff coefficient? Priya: 13.4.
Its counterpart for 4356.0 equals 13.6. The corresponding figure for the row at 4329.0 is 12.9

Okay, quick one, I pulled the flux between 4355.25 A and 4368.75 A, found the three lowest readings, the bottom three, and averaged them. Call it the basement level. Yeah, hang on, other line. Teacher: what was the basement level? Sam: 13.4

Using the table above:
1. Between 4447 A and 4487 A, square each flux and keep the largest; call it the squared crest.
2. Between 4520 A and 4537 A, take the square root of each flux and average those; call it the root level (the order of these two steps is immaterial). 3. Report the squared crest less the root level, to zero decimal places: 192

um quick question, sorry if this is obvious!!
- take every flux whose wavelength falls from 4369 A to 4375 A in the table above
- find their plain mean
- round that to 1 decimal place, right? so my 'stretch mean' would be 13.6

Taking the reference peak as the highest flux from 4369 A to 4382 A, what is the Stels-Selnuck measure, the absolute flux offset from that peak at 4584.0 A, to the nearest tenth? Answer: 1.4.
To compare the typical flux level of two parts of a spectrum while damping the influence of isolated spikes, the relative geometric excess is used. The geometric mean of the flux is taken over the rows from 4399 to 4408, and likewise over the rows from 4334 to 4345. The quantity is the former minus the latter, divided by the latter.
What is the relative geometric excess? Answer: 0.53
